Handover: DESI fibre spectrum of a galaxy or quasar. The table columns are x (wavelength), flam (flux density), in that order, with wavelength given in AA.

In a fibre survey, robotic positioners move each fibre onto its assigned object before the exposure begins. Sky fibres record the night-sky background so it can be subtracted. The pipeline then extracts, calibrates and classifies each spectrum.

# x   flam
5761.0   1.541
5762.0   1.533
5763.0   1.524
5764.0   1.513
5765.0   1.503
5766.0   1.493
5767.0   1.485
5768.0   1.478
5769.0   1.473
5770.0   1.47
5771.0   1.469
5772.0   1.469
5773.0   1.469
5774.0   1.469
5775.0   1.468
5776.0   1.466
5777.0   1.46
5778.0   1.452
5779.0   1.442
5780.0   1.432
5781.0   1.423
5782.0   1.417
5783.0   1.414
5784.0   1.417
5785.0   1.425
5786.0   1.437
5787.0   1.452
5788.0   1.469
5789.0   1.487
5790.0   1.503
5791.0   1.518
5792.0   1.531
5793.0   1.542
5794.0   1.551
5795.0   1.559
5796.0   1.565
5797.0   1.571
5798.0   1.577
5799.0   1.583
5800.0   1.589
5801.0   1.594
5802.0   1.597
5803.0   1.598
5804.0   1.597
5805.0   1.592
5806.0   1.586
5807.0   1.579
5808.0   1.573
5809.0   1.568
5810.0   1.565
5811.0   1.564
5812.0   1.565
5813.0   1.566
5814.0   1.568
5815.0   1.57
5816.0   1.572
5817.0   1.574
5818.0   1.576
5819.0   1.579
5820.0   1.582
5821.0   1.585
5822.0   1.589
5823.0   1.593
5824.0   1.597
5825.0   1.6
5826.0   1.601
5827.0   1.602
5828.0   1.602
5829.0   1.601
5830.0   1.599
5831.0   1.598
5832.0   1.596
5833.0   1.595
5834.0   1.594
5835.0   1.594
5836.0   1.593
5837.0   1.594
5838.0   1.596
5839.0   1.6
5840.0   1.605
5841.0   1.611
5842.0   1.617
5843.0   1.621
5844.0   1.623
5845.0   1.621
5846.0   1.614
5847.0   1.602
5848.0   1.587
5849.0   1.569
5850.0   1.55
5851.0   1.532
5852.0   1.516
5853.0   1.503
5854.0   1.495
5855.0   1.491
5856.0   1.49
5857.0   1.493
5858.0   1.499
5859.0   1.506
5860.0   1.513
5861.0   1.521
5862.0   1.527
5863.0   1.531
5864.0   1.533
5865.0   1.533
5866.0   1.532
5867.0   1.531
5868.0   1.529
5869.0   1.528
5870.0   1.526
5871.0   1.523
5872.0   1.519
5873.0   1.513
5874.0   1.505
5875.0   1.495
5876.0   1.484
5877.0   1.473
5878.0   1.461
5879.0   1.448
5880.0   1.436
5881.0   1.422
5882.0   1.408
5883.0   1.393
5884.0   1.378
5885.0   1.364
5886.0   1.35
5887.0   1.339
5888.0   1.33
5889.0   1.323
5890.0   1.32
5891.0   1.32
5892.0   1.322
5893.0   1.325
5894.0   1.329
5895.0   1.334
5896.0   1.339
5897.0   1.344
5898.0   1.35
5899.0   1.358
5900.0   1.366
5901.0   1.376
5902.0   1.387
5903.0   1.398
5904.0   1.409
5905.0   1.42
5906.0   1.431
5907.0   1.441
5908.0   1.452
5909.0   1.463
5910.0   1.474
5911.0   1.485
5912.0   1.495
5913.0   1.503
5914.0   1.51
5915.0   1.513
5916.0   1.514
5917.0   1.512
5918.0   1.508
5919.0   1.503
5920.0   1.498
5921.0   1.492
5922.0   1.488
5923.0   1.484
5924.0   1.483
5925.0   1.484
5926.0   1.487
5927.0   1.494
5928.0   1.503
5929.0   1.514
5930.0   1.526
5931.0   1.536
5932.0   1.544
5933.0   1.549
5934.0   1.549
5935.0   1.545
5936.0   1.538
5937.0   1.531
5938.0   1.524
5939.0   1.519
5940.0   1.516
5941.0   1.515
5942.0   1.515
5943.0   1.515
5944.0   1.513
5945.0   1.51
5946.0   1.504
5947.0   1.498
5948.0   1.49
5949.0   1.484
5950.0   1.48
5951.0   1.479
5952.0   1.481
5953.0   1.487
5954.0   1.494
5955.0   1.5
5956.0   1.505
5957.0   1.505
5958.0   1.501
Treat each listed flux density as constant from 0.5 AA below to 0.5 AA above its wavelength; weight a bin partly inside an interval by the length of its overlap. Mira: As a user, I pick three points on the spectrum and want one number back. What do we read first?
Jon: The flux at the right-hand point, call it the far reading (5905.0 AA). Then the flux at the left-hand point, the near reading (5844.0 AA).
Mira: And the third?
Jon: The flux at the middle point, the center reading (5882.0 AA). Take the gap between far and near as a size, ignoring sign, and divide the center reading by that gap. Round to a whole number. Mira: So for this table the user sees 7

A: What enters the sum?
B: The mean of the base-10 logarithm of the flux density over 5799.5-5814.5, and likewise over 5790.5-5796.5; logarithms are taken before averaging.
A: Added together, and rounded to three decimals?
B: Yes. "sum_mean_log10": 0.387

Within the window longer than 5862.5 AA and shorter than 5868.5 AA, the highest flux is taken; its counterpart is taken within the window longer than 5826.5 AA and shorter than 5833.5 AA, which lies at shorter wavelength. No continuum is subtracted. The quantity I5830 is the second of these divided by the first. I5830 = 1.05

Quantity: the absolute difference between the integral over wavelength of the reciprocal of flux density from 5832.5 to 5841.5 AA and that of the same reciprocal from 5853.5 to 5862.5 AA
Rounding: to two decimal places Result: 0.35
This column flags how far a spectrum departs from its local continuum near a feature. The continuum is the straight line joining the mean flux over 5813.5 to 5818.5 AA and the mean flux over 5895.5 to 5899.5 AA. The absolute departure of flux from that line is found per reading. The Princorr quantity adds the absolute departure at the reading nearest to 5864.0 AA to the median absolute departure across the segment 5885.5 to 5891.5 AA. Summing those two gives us 0.138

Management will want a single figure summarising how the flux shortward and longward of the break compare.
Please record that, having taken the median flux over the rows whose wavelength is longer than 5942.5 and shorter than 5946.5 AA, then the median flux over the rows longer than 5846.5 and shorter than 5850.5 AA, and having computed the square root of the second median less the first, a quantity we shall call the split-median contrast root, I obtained 0.26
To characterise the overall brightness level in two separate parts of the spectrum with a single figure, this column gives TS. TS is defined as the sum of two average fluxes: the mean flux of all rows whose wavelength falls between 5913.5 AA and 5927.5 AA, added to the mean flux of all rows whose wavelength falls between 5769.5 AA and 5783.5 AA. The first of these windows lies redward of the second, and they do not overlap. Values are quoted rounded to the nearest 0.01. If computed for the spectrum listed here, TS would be 2.95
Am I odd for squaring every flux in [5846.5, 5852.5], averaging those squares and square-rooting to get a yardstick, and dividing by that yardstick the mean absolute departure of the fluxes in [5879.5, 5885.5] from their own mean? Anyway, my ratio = 0.0140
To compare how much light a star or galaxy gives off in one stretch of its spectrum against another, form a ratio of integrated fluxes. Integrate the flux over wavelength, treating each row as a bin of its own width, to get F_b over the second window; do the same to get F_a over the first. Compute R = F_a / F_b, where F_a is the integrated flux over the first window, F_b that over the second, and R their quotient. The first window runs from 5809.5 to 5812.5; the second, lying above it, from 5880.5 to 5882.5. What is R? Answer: 1.7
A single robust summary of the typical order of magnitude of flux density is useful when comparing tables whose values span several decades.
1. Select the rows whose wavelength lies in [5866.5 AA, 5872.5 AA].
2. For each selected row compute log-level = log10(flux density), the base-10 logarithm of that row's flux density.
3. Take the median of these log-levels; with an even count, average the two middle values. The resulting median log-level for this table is 0.184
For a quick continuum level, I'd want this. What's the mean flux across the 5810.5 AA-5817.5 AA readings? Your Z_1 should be 1.57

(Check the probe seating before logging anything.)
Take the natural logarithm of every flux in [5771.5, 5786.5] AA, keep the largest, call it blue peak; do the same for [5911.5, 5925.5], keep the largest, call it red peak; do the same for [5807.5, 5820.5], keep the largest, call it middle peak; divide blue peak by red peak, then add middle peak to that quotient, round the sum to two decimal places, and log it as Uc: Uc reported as 1.39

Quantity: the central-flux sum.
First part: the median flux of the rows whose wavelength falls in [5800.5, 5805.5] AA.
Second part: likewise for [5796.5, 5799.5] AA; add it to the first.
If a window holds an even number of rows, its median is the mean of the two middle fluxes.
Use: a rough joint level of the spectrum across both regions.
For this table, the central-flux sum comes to 3.17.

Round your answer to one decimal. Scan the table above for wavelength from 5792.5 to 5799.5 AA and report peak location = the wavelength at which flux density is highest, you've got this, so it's 5799.0 AA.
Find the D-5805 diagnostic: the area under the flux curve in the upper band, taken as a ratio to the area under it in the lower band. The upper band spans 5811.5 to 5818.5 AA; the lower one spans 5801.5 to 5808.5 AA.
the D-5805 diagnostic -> 0.99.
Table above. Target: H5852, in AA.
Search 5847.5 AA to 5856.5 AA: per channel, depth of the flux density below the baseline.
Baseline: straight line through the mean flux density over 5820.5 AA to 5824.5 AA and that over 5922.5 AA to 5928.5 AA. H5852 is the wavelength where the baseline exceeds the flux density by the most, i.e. 5856.0 AA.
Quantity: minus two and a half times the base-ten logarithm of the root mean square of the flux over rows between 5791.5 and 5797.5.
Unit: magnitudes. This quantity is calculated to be -0.48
